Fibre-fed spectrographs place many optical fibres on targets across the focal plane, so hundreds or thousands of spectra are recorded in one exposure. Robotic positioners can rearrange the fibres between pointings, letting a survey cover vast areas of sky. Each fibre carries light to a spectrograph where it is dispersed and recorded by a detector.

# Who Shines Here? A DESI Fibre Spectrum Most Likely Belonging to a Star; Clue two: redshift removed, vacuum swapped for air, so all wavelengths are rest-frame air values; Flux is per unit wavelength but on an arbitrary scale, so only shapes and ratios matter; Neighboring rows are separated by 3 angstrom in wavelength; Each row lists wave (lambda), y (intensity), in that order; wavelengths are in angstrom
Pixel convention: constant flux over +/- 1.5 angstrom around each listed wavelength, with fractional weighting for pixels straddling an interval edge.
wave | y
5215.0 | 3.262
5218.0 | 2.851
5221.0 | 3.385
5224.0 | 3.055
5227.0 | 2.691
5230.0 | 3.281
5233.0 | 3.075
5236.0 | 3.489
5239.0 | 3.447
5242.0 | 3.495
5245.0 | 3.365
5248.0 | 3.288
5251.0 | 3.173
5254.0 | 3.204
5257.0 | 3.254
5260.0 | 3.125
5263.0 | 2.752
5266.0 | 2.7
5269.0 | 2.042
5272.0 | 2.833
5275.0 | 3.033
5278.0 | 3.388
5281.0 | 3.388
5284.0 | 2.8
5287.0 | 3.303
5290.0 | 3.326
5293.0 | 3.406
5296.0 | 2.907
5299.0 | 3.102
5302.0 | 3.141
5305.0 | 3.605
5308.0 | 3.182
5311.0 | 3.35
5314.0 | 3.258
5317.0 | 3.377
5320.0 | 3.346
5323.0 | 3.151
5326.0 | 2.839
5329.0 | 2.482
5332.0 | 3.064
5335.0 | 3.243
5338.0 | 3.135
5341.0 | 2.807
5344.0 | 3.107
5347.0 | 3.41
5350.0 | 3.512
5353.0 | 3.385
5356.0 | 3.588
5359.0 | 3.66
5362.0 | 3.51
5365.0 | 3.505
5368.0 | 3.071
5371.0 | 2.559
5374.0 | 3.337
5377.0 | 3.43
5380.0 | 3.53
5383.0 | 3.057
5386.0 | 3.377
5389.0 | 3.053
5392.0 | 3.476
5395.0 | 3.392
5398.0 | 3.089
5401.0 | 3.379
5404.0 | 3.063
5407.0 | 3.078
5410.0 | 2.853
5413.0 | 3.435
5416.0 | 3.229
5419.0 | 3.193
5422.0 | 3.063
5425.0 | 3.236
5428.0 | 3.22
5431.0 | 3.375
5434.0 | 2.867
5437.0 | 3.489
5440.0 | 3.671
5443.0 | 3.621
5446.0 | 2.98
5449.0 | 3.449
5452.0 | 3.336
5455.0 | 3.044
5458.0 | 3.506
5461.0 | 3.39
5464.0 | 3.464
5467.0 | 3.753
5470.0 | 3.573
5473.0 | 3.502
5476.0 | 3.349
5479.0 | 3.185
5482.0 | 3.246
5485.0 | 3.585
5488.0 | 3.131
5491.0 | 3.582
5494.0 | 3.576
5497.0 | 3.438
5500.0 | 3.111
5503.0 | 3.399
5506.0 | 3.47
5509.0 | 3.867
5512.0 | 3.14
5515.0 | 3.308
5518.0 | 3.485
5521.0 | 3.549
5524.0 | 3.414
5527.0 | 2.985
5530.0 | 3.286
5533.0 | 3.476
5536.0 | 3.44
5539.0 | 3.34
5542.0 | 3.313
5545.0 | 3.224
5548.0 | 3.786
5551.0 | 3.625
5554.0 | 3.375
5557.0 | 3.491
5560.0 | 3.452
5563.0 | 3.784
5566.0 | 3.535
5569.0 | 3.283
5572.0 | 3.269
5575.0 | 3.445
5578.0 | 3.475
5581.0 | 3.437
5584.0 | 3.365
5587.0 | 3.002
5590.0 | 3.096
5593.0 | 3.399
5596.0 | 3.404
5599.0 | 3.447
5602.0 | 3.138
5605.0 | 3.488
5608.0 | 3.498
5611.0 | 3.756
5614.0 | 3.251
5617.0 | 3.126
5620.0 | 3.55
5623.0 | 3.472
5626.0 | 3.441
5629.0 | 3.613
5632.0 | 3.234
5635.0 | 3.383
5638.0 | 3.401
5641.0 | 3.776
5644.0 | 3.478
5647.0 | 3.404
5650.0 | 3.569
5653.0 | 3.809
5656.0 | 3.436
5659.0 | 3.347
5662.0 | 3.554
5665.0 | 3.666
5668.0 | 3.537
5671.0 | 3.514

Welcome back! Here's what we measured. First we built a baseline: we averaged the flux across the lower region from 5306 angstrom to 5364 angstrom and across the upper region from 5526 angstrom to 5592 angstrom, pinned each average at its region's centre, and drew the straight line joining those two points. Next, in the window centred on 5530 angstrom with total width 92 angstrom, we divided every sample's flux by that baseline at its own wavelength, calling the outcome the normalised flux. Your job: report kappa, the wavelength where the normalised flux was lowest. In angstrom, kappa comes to 5527.0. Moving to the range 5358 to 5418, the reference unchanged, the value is 5371.0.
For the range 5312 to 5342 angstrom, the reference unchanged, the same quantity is 5329.0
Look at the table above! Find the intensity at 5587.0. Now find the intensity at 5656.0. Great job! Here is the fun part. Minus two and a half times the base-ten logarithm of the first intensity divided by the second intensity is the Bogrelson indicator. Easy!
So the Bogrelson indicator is 0.15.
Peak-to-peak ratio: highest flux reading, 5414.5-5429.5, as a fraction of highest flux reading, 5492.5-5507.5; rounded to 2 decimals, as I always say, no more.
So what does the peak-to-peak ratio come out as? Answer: 0.90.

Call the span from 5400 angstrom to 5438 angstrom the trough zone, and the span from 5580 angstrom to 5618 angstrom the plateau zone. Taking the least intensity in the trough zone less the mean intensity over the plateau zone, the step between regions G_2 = -0.49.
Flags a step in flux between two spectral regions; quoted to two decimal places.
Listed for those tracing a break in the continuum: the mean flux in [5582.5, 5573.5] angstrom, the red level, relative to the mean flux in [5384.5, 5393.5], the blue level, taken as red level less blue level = 0.15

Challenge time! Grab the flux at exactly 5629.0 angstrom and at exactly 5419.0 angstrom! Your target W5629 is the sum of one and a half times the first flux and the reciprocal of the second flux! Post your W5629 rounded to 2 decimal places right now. 5.73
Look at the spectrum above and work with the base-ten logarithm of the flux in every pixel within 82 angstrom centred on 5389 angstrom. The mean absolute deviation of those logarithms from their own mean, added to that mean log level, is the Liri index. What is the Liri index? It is 0.541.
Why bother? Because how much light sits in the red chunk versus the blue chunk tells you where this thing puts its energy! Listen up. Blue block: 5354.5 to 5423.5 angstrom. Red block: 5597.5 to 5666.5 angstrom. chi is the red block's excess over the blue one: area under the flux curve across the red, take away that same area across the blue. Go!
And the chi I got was 15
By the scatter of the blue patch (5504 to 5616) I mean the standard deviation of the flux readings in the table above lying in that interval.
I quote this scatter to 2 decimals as 0.20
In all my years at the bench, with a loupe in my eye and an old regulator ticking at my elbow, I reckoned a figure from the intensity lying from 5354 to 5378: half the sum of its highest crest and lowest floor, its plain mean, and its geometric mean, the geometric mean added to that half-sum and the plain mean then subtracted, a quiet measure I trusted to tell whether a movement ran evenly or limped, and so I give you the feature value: 3.09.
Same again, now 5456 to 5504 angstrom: 3.43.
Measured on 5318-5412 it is 3.06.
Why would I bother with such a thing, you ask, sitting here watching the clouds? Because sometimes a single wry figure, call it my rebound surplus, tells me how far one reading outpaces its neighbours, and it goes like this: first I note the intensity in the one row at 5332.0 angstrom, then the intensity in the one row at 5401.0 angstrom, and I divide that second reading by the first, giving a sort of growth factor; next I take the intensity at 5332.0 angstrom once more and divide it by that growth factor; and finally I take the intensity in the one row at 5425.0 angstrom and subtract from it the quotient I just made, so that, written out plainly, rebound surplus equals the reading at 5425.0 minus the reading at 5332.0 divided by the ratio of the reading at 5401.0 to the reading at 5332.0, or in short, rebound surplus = 0.46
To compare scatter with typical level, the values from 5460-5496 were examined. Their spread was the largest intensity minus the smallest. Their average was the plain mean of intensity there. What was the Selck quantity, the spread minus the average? -2.8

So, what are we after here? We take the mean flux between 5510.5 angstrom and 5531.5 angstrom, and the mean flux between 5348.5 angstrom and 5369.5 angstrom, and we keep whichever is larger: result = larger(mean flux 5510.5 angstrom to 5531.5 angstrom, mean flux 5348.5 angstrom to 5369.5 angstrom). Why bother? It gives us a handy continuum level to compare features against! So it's 3.46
